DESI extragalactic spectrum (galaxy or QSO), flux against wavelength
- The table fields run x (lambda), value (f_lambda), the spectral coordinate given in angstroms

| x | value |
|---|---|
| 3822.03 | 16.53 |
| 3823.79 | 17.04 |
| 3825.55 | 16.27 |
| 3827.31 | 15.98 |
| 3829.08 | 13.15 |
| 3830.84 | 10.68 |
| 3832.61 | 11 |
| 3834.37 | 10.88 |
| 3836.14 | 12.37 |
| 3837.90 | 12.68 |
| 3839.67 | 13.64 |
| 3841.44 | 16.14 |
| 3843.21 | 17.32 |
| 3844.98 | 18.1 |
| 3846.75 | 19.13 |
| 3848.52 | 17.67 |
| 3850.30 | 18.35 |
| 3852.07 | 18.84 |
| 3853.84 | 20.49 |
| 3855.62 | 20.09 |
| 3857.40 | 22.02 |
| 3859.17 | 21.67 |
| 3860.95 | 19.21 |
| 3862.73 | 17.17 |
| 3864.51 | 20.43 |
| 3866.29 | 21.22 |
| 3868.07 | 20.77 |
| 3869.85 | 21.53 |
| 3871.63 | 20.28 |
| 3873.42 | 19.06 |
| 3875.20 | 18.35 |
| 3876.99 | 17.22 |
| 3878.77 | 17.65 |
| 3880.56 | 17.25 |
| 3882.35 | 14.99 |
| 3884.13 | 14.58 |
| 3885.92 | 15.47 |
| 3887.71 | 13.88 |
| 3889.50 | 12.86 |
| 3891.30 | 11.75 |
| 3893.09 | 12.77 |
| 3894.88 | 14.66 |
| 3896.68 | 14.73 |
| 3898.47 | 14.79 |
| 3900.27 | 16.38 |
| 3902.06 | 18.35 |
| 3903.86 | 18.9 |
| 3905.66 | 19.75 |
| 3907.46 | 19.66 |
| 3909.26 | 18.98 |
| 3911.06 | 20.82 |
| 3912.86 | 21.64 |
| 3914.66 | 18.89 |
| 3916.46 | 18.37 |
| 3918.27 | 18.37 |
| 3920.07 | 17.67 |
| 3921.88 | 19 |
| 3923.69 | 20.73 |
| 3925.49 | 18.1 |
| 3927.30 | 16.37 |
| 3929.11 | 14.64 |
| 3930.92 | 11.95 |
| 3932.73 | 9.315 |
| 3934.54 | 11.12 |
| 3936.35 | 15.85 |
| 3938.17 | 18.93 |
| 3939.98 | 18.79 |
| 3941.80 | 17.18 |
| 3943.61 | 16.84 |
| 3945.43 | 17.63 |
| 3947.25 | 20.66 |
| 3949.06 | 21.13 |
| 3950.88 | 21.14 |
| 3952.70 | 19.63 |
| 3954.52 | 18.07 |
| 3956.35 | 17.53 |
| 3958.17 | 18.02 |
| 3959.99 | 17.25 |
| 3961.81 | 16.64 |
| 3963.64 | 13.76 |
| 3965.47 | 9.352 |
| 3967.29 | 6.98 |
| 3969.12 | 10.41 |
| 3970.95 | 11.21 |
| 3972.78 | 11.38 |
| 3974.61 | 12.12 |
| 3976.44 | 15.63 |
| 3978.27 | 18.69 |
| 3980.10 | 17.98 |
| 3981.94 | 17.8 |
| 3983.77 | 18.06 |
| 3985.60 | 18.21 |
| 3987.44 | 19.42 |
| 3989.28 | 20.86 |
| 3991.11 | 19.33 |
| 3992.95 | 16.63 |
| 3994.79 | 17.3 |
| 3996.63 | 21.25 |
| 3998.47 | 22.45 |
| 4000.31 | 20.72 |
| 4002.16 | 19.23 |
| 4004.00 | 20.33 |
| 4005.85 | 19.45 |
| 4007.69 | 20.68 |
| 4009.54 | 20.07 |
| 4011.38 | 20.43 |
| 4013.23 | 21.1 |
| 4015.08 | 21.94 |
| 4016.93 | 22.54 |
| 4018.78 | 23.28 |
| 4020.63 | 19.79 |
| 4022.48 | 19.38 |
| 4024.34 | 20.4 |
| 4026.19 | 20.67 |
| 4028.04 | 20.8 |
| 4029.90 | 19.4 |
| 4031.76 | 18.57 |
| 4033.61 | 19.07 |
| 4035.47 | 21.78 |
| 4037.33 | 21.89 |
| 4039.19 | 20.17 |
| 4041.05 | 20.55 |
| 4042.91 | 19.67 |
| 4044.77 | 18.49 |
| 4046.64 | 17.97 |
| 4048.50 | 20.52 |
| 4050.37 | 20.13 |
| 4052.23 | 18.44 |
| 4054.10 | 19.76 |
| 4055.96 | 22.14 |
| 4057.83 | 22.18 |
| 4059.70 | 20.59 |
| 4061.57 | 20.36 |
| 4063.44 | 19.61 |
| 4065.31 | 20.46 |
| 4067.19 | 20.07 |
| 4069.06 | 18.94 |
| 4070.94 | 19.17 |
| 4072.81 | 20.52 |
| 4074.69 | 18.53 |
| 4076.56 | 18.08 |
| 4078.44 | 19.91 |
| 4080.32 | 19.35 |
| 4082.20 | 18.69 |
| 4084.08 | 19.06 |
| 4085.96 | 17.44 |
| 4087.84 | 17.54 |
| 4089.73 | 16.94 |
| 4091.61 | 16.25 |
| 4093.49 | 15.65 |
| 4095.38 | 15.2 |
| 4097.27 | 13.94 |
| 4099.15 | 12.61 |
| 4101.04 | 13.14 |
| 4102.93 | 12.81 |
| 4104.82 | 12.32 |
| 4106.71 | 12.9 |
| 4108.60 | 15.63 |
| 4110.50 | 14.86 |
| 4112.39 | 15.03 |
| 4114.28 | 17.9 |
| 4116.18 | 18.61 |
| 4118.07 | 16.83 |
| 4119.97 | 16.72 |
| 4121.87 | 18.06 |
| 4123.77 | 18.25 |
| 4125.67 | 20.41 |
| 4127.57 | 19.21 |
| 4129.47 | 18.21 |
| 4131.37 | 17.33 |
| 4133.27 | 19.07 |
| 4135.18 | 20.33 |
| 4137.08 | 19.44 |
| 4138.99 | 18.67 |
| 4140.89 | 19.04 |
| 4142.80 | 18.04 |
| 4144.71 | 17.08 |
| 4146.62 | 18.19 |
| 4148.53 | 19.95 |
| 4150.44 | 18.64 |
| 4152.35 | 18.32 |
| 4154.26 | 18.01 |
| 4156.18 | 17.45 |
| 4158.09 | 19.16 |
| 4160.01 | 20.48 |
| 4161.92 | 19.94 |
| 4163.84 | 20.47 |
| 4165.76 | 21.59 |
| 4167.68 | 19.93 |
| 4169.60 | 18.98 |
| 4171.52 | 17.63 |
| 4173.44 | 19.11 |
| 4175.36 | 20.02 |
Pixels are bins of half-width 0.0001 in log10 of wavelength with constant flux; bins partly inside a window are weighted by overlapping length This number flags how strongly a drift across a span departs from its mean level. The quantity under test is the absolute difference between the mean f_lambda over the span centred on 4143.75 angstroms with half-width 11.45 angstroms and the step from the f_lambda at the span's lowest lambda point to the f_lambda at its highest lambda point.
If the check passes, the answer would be 20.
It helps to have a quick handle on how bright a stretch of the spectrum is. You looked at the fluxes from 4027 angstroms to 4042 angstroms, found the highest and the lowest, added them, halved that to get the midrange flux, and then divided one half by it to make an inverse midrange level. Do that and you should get 0.0247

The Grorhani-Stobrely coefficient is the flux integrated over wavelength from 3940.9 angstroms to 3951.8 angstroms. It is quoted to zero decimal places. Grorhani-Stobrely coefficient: 208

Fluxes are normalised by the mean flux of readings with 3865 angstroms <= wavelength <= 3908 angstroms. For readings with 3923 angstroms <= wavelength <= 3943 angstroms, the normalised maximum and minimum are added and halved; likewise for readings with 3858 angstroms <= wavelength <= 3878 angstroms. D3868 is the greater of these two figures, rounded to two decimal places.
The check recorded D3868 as 1.15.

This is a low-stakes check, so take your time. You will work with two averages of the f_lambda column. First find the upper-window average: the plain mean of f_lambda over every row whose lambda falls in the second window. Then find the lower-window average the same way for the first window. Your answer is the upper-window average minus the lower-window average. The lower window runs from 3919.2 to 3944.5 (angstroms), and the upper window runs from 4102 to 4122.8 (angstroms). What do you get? -0.6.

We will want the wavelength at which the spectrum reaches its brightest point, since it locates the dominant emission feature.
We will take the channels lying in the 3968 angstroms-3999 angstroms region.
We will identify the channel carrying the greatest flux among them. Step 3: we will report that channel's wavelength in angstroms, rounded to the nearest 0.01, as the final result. 3998.47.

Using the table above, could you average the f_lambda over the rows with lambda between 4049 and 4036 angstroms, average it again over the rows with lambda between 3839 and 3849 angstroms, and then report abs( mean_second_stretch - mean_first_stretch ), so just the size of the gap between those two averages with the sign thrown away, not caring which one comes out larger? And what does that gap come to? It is 2.9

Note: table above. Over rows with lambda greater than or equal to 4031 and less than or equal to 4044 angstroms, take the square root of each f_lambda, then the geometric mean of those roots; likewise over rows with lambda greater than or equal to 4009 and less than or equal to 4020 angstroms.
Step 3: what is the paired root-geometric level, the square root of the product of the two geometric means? 4.57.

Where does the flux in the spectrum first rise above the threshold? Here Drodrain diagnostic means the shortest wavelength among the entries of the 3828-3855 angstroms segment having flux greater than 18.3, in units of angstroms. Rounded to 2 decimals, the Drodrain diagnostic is 3846.75 angstroms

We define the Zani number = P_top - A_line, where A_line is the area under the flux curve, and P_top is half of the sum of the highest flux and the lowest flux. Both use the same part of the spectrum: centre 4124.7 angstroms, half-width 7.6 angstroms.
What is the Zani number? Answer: -257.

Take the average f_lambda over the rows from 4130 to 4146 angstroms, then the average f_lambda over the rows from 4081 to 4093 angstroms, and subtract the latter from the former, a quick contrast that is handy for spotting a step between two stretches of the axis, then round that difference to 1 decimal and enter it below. 1.0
